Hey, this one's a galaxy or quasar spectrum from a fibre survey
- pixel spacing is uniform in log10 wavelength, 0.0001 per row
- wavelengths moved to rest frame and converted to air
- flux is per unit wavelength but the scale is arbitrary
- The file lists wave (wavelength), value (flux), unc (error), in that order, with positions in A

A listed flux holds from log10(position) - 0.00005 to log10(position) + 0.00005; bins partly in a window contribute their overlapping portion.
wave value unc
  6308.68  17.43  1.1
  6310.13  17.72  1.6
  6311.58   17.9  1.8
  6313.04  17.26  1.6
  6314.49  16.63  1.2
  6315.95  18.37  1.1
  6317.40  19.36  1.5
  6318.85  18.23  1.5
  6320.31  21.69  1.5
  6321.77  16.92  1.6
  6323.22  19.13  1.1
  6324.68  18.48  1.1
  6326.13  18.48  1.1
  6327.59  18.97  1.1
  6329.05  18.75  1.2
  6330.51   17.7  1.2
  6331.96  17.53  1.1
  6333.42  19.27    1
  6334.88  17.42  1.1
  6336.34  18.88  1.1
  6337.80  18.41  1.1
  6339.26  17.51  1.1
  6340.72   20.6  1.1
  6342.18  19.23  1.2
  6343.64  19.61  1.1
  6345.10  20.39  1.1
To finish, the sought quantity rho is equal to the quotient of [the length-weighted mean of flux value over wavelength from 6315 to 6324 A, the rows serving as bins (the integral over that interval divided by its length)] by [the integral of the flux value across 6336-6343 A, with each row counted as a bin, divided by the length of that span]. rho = 1.00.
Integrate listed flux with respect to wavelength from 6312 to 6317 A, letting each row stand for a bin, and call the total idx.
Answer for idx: 88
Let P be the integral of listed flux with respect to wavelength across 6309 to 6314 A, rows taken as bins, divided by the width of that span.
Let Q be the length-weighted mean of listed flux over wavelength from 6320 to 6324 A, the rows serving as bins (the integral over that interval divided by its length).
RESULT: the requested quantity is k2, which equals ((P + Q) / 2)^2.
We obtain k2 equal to 334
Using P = 17.6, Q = 19.0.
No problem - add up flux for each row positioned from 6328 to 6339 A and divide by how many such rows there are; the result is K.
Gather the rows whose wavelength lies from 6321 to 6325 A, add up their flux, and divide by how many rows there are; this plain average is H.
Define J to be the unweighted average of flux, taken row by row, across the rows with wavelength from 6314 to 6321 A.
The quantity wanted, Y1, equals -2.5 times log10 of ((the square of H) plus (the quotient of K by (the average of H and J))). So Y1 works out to -6.30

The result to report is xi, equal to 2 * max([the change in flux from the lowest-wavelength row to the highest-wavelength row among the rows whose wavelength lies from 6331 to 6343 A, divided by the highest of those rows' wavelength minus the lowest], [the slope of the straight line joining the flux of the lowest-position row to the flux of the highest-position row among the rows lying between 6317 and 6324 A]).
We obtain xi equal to 0.3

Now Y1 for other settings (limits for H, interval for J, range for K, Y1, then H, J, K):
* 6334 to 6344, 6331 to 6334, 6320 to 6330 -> -6.37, 18.8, 18.4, 18.9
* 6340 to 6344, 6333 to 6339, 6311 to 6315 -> -6.49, 19.8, 18.5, 17.3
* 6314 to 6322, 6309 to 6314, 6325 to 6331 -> -6.34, 18.5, 17.6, 18.5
